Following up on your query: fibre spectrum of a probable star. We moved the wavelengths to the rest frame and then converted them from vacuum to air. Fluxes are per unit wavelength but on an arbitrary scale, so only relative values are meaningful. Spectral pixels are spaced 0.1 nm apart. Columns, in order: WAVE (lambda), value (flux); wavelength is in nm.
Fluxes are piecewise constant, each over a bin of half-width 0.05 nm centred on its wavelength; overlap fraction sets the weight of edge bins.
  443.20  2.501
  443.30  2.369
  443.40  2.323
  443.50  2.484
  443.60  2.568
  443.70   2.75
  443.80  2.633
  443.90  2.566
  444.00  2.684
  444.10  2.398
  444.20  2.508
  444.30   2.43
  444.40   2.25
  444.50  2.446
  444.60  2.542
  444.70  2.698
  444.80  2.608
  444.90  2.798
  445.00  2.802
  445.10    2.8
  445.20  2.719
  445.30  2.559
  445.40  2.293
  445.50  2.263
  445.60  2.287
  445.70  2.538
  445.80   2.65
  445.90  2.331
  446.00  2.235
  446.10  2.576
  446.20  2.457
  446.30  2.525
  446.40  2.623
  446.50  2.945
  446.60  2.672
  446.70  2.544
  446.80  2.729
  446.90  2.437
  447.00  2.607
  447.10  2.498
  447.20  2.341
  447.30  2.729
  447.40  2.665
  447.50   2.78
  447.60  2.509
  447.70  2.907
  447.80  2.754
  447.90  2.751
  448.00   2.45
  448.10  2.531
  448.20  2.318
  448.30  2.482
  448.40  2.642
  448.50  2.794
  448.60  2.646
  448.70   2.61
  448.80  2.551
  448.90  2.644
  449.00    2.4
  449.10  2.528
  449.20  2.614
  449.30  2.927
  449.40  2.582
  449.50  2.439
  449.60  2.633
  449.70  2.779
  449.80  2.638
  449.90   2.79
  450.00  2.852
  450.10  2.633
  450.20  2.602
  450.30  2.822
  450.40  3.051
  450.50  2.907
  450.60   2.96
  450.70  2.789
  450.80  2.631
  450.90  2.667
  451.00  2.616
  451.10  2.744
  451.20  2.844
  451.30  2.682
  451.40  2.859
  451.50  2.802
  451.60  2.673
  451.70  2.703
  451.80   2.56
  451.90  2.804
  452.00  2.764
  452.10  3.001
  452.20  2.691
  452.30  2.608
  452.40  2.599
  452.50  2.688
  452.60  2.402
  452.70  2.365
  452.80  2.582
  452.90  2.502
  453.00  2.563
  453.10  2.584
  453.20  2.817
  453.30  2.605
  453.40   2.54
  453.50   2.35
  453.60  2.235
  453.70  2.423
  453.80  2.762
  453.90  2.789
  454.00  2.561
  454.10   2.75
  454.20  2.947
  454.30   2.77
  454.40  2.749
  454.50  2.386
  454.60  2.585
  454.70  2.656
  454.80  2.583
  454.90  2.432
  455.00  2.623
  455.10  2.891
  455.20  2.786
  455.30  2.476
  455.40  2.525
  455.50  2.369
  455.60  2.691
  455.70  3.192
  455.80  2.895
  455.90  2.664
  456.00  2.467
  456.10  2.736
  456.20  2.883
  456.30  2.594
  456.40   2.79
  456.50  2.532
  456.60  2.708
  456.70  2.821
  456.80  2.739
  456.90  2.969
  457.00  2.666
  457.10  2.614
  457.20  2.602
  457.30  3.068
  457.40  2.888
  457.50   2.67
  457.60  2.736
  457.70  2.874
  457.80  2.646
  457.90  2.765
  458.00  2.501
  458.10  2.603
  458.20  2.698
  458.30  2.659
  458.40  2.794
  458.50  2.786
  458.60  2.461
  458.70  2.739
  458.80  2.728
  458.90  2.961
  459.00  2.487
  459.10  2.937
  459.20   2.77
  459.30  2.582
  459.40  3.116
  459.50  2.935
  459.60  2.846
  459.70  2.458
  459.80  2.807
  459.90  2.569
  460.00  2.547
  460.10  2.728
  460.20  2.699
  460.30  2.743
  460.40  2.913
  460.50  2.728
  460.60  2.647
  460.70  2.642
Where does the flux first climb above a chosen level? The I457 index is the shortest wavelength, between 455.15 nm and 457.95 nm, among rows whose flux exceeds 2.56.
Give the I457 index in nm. 455.20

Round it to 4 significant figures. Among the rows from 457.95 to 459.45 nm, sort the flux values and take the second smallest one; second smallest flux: 2.487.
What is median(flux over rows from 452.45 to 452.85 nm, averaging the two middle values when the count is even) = 2.49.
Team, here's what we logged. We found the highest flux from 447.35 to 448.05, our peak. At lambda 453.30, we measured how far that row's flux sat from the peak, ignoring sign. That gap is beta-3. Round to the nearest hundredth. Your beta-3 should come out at 0.30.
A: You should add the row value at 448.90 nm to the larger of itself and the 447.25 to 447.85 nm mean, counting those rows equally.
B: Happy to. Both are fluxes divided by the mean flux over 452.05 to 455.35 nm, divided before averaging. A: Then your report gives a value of 2.05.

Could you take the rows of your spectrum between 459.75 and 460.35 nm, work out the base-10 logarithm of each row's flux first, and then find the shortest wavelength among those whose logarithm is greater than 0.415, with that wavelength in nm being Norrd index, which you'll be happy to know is 459.80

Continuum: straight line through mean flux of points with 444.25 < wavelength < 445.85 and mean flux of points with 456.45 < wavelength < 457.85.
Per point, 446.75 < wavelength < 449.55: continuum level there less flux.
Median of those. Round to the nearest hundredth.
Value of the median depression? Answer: 0.00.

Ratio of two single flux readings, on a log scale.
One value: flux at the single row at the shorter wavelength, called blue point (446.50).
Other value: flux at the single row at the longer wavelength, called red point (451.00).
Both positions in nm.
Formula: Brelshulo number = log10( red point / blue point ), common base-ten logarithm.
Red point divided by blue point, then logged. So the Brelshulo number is -0.05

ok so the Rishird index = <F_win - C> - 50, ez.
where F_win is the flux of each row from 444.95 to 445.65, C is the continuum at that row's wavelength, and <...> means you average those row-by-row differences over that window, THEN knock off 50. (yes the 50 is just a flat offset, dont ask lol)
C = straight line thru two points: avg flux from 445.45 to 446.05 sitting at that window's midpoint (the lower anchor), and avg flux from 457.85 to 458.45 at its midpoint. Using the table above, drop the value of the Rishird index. -49.8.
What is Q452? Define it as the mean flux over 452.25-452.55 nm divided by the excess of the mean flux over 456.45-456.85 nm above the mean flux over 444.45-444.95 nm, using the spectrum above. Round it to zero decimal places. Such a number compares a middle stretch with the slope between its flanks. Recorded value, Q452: 32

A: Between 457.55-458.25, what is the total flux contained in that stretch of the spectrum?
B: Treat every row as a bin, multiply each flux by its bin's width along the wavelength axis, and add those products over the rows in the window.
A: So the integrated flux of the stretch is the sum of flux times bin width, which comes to 1.88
